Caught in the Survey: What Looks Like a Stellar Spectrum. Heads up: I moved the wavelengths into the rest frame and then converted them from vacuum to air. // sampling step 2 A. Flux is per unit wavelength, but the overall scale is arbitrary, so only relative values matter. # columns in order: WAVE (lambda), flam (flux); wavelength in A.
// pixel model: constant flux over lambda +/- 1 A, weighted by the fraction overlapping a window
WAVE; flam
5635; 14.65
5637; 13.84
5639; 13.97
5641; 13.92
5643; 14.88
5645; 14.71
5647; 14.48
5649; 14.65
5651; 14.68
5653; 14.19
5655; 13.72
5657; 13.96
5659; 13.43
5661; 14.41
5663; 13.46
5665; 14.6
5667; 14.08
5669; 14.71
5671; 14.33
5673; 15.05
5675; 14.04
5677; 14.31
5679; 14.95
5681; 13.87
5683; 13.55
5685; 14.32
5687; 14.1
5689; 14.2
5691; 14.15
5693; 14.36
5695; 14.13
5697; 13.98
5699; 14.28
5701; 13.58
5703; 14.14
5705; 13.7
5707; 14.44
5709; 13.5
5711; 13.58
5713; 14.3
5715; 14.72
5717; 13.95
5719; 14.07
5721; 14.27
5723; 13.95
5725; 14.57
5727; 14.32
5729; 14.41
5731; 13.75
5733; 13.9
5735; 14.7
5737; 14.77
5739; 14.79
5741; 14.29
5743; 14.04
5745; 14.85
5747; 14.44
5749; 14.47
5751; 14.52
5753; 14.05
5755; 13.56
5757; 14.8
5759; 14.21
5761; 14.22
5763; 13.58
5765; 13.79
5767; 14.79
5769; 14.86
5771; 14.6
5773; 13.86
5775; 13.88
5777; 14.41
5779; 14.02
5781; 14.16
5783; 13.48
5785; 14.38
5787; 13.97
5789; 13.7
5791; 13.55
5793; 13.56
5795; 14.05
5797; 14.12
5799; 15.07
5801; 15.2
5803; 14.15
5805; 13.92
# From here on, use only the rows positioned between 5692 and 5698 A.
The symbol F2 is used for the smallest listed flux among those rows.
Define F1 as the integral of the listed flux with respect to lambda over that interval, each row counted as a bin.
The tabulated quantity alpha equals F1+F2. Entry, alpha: 99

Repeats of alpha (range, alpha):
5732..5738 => 101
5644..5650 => 102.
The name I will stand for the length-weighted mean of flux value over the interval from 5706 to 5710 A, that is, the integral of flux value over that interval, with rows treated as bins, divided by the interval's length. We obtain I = 14.0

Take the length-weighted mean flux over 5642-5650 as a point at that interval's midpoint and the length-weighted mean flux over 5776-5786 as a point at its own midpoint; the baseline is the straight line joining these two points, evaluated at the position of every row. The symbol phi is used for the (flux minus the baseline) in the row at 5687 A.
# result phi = -0.40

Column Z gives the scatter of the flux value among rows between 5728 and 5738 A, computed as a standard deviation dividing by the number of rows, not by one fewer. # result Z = 0.41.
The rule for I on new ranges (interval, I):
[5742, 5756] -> 14.3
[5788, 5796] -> 13.7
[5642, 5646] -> 14.8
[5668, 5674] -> 14.7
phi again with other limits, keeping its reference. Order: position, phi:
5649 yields -0.02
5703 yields -0.29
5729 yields 0.09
